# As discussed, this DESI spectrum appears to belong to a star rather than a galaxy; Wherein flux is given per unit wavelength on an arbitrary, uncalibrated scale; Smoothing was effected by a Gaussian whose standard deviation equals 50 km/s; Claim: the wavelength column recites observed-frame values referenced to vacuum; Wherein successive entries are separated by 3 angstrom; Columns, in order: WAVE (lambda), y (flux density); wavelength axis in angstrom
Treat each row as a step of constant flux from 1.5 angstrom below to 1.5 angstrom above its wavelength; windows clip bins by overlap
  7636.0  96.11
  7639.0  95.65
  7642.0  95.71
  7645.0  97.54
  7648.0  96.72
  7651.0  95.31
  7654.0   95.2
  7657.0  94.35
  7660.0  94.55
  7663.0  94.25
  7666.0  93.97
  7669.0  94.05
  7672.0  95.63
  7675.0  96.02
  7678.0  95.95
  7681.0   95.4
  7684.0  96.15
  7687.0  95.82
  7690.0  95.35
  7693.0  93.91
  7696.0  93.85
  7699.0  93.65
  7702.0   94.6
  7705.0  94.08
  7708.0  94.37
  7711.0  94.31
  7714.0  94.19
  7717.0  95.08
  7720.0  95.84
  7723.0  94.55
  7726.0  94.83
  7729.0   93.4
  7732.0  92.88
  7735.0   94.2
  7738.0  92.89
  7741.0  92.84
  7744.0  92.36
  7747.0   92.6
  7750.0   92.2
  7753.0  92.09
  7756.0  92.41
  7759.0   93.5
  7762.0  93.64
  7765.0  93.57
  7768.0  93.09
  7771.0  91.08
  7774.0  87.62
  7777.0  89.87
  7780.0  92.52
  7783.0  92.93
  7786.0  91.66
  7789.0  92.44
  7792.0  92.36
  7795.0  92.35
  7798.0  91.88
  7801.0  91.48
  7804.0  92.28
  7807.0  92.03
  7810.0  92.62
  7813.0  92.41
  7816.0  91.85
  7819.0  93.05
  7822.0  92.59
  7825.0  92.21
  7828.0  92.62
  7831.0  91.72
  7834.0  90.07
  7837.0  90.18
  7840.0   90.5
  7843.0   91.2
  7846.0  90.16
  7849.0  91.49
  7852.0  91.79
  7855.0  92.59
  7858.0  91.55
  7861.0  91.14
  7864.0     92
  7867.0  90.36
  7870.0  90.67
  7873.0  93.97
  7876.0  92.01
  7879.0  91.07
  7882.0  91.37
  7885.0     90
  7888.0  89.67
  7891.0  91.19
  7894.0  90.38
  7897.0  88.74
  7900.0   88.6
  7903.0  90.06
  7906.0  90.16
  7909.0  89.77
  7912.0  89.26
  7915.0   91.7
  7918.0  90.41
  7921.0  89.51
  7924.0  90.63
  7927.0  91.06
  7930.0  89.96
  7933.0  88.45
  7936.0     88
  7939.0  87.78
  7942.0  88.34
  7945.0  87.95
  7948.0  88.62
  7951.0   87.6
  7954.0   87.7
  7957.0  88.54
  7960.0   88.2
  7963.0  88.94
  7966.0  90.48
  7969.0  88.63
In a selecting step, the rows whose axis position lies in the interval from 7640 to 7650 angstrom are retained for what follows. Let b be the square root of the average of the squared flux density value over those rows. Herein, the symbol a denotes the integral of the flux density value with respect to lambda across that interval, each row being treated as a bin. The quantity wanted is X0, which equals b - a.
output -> -869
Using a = 965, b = 96.7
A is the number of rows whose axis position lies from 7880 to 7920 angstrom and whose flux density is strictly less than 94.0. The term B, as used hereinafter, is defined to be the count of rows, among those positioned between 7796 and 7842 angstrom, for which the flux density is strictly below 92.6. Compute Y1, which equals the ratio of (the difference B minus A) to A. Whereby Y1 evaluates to -0.1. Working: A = 13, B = 12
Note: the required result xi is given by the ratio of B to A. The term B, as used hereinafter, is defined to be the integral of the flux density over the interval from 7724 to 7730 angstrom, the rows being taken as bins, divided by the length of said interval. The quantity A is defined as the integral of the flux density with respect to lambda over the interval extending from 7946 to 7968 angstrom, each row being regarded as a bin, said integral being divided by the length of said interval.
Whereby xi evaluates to 1.06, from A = 88.6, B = 94.2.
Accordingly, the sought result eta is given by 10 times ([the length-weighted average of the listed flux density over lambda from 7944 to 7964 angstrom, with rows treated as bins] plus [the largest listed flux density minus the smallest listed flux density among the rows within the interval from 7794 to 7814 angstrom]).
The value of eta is 894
